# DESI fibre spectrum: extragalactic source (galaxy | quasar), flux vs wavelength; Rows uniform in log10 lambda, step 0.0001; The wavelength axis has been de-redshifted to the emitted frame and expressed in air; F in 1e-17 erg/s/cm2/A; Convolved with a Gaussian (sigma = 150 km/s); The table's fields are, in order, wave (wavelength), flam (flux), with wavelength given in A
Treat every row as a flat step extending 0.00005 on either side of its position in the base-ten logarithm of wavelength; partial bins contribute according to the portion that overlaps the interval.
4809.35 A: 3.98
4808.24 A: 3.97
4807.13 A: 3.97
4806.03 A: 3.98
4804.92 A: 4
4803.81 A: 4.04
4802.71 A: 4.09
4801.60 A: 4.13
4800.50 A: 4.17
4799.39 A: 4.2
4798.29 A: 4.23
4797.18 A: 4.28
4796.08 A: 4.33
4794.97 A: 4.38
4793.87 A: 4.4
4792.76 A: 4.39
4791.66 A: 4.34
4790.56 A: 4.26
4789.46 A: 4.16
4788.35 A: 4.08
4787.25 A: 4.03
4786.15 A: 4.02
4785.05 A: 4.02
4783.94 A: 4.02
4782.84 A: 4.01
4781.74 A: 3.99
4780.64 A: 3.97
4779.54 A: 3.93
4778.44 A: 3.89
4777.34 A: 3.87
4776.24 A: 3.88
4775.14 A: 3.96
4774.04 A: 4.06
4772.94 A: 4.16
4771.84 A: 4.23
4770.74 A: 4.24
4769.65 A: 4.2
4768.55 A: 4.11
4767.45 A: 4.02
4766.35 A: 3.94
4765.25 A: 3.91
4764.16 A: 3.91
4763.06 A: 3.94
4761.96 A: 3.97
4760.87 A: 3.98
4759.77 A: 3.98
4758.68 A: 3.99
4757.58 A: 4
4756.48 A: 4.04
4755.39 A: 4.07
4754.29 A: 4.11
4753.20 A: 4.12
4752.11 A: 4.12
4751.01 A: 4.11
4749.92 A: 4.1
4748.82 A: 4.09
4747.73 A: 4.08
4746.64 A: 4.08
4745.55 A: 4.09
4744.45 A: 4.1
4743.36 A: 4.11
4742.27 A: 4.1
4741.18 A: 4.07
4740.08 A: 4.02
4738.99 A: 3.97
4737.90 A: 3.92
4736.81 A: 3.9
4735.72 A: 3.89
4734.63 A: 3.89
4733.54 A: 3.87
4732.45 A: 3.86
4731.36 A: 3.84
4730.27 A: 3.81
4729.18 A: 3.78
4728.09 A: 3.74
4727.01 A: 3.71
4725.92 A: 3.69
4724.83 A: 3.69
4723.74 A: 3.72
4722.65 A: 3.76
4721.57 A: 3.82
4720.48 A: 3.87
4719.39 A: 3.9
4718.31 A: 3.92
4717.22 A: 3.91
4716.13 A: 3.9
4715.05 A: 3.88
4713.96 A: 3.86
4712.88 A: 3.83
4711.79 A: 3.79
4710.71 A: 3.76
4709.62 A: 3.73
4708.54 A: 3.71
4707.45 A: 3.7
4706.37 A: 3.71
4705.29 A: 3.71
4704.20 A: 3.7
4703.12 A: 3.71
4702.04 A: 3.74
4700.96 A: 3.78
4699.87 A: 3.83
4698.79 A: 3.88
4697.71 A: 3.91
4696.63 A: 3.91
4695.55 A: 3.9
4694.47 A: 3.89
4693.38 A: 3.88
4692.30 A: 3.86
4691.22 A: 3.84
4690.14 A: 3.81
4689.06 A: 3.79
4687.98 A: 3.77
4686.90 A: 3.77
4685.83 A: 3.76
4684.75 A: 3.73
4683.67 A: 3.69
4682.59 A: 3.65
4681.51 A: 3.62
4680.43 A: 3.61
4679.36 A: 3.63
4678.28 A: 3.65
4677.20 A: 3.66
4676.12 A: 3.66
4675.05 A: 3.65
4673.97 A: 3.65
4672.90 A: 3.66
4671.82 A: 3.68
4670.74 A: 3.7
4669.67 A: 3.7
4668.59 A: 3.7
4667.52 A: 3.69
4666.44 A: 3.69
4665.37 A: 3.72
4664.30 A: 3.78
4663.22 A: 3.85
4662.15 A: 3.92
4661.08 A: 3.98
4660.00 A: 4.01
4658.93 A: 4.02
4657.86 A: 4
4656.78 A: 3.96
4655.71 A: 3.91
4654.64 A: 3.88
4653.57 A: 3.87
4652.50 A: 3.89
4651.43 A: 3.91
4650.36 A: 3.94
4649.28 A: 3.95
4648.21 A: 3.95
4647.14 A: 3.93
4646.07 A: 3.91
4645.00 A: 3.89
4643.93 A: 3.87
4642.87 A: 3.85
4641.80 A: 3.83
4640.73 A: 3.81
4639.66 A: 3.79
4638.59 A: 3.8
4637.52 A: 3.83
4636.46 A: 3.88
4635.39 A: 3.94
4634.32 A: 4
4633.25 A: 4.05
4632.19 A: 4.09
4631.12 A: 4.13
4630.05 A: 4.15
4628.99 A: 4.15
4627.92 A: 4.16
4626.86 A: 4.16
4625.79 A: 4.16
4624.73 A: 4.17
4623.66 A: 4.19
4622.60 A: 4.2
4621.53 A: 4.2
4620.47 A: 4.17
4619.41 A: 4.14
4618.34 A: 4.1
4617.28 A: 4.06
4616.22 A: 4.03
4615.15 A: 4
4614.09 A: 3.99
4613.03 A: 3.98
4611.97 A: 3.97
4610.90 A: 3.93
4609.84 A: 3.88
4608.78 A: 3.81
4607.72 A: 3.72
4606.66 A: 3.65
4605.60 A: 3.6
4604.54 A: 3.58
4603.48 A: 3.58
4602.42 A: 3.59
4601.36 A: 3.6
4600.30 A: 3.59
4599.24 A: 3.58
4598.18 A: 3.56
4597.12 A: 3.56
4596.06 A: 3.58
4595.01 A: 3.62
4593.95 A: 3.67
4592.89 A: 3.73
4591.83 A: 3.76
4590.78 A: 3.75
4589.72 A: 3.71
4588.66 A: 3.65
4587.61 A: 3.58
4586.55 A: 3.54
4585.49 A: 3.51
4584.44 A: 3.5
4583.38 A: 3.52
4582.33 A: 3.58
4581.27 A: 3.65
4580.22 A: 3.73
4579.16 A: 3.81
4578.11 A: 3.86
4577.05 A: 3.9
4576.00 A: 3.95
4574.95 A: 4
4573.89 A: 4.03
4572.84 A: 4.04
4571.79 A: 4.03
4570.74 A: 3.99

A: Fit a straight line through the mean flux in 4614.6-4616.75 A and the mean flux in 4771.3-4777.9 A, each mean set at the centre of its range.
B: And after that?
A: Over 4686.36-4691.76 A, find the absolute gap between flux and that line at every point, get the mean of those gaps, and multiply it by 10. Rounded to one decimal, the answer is 2.2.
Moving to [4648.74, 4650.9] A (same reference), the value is 0.7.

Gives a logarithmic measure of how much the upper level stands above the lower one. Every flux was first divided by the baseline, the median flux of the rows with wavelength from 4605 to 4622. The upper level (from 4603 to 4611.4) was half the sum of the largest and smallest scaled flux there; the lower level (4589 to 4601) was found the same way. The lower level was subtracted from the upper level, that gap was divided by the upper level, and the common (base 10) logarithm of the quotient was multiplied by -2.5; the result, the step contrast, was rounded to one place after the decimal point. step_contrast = 4.0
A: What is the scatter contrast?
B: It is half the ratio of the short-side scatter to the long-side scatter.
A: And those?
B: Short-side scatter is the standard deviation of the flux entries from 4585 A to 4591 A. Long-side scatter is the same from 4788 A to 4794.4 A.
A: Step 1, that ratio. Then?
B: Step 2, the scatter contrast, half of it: 0.37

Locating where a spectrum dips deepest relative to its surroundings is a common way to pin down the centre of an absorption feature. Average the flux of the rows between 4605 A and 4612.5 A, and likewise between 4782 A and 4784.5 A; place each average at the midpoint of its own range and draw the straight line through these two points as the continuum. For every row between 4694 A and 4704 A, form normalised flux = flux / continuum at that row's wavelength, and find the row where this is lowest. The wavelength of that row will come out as 4703.12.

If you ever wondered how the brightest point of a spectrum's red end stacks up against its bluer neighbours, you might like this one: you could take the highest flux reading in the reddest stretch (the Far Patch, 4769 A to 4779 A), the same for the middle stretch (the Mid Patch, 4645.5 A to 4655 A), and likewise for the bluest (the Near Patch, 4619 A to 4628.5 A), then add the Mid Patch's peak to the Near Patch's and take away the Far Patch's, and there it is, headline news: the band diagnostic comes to 3.91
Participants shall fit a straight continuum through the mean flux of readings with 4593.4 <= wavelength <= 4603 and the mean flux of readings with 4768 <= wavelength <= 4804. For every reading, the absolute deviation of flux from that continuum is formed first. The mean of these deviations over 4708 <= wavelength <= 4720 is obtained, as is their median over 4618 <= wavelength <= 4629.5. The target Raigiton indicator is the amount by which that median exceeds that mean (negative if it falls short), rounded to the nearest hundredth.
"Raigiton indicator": 0.40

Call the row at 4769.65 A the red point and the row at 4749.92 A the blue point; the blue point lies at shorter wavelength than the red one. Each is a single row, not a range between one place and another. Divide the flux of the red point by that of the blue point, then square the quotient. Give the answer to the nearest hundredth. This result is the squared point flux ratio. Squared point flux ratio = 1.05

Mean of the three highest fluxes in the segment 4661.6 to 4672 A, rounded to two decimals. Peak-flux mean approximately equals 3.85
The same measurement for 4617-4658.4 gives 4.20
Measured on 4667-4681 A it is 3.70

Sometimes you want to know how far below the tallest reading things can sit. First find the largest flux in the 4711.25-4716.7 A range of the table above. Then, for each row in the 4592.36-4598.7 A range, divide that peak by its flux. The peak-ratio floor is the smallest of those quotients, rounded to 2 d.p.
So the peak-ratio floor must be 1.05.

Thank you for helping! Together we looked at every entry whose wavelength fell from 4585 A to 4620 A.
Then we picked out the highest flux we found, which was 4.14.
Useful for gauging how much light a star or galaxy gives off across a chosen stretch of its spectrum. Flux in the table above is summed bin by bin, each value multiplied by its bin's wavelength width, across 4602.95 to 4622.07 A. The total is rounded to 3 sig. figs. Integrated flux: 74.8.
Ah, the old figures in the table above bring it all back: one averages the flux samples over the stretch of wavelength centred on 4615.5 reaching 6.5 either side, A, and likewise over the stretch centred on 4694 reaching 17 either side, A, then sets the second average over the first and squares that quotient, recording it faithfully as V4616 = 0.87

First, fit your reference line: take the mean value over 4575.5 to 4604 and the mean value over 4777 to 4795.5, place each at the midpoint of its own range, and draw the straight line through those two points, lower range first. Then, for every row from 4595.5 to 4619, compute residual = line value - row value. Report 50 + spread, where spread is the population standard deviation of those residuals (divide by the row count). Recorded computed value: 50.2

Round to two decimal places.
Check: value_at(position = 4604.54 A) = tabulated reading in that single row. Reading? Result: 3.58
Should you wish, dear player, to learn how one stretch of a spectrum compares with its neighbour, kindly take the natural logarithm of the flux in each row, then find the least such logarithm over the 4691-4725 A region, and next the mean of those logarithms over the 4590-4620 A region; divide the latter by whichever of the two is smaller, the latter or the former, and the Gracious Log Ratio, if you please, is 1.02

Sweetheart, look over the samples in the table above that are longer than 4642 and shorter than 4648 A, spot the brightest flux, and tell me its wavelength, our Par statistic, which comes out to 4647.14 A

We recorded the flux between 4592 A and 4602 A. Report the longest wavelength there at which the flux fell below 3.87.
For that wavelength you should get 4601.36 A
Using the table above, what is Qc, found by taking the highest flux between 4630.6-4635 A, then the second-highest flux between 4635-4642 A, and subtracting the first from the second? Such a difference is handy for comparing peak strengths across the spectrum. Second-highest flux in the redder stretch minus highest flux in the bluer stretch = -0.25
